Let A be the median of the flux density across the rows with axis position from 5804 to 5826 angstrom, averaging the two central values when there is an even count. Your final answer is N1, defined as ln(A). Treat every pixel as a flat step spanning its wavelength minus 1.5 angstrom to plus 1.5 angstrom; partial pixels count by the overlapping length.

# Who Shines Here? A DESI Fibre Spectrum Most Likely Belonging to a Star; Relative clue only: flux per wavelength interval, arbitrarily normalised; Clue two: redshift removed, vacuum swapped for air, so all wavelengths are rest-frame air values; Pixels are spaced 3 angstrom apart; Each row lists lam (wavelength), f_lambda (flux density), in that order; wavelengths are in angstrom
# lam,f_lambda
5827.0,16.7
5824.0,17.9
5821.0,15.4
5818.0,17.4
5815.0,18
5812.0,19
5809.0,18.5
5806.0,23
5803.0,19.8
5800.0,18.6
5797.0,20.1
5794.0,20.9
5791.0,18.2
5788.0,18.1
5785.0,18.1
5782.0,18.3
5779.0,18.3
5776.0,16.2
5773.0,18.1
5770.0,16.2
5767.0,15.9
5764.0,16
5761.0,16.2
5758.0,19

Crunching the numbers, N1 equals 2.89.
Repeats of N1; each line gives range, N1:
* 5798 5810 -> 2.95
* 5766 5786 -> 2.90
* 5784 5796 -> 2.90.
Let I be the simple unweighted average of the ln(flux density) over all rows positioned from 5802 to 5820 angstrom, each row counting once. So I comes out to 2.96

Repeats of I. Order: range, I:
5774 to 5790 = 2.88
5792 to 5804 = 2.99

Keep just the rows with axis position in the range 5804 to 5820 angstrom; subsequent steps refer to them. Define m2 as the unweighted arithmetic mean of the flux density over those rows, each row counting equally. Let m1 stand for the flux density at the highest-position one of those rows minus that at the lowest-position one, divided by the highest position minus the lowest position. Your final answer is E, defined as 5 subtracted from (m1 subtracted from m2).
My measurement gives 14.6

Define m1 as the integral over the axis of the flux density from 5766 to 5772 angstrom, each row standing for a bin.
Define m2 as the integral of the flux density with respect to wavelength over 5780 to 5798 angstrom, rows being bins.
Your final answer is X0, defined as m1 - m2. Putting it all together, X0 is -243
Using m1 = 97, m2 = 340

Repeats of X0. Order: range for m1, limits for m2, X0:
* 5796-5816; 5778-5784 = 282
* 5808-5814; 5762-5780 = -189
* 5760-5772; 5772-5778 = 91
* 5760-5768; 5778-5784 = 19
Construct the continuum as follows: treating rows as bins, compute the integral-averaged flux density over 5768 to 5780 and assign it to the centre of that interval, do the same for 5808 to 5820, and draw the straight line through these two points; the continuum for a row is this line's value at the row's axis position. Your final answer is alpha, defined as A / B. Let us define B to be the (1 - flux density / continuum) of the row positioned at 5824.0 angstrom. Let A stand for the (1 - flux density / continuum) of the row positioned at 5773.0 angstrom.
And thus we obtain -2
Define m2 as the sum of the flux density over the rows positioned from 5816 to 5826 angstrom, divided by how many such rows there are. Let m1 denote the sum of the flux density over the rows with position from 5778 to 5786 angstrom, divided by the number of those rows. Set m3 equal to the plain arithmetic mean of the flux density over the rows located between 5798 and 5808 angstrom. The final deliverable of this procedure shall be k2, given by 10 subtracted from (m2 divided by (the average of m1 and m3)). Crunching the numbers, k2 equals -9.13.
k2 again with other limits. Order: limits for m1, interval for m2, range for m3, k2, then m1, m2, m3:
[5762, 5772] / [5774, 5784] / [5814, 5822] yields -8.93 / 16.0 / 17.6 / 16.9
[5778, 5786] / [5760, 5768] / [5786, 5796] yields -9.14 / 18.2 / 16.0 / 19.1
